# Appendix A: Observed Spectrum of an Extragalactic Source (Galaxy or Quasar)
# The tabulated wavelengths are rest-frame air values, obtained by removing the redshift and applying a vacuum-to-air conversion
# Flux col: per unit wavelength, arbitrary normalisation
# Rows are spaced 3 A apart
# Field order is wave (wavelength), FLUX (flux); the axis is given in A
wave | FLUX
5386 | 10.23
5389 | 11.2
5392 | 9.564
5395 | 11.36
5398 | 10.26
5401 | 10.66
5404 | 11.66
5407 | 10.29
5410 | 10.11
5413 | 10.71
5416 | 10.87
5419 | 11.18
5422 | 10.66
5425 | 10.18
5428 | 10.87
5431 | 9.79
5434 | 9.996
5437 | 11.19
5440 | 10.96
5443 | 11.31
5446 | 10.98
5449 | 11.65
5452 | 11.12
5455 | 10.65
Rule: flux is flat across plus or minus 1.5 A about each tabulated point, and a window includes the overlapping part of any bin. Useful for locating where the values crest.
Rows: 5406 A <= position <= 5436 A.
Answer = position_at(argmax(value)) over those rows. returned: 5419 A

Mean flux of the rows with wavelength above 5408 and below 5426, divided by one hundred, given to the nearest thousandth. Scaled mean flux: 0.106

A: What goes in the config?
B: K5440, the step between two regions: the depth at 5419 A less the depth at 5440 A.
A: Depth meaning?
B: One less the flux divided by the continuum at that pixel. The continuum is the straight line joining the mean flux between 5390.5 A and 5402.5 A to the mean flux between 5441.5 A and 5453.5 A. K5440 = -0.050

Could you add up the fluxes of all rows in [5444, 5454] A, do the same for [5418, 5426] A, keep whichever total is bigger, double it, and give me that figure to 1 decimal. 67.5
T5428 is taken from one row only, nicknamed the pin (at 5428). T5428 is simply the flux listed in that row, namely 10.87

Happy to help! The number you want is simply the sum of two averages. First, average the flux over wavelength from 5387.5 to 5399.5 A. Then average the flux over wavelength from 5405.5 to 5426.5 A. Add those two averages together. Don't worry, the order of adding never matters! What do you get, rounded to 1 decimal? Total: 21.2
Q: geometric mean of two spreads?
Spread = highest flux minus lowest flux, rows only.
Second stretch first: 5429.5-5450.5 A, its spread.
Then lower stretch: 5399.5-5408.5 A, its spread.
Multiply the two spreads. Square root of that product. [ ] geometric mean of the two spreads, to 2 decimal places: 1.60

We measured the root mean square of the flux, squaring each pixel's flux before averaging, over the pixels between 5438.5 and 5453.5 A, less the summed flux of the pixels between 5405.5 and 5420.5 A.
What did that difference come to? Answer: -42.0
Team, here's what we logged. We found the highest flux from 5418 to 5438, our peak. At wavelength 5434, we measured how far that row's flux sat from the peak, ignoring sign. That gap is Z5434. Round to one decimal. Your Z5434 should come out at 1.2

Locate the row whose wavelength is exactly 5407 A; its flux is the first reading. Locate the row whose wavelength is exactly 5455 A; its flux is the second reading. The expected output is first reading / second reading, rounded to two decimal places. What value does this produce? 0.97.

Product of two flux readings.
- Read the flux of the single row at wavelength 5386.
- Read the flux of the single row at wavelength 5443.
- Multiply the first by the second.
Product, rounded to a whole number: 116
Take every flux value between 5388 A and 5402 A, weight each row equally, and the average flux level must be 10.6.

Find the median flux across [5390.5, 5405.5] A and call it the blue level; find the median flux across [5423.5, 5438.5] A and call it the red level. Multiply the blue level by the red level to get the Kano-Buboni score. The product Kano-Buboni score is 108.5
